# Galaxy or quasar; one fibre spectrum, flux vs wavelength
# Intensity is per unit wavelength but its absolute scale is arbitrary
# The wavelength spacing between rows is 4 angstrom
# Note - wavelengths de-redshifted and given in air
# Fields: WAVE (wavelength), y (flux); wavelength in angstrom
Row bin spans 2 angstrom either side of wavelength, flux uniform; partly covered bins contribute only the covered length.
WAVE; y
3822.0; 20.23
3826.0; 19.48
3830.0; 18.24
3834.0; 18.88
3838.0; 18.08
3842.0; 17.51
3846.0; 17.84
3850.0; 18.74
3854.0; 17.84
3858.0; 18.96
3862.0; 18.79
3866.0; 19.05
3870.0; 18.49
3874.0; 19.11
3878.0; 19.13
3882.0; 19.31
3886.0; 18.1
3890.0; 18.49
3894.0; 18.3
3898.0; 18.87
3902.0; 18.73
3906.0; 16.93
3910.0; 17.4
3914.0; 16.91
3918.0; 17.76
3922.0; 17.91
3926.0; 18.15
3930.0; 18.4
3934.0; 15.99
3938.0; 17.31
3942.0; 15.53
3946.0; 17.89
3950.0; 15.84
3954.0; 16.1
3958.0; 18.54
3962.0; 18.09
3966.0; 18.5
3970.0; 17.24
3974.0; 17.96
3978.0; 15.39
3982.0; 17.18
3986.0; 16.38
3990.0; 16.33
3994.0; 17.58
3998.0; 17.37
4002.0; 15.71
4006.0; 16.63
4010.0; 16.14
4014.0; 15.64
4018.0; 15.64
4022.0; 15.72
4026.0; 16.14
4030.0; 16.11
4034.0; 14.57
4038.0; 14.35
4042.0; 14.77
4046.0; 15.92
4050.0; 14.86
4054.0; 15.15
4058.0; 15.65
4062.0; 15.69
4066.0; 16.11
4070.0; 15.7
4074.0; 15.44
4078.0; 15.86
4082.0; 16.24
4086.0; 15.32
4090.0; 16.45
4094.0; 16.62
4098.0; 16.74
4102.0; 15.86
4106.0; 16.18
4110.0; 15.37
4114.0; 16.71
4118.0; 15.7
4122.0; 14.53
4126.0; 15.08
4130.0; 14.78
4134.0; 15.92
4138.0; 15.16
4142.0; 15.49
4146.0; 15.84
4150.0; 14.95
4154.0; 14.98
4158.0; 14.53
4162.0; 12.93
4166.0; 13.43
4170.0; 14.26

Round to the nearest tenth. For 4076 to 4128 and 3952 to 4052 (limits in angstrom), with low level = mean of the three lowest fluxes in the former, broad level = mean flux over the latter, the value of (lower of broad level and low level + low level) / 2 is 15.0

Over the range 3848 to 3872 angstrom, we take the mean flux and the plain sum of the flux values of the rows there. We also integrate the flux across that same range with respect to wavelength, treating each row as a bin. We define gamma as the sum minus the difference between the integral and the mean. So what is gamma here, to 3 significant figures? -317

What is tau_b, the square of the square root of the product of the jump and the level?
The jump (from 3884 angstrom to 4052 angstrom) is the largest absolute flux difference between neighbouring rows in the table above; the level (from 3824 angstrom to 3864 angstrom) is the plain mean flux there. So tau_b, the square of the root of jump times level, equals 47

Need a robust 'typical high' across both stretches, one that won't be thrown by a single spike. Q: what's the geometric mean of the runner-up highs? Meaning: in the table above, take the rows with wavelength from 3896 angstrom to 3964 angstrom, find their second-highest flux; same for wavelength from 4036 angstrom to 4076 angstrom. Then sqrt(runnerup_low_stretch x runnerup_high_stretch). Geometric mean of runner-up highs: 17.3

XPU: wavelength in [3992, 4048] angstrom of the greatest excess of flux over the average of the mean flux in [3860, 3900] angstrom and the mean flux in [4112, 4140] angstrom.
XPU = 3994.0 angstrom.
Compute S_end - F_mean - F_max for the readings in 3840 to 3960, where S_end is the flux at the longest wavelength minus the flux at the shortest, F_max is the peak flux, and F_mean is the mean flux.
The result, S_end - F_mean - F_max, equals -36.2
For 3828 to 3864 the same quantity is -36.7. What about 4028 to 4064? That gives -31.8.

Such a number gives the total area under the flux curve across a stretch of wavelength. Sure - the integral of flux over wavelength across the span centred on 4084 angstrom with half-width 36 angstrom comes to 1143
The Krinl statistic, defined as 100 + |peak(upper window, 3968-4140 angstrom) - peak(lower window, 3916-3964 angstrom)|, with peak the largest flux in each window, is 101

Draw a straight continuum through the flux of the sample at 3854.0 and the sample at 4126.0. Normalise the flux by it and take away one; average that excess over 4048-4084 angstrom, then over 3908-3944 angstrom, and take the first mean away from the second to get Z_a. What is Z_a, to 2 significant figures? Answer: 0.012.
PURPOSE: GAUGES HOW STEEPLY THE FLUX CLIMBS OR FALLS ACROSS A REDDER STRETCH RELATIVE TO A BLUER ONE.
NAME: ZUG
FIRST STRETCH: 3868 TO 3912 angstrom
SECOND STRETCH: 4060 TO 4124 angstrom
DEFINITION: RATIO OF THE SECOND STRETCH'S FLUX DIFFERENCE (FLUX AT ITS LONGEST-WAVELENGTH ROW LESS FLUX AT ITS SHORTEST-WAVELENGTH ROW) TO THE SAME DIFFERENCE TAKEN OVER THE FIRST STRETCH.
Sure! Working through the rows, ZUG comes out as 1.1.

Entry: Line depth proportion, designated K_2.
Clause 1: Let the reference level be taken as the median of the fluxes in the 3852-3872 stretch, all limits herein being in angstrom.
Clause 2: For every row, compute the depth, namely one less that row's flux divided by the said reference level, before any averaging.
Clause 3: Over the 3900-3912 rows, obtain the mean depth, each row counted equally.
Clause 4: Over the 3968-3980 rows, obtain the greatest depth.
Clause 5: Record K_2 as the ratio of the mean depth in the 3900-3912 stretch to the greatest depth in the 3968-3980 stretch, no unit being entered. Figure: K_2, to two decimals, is 0.32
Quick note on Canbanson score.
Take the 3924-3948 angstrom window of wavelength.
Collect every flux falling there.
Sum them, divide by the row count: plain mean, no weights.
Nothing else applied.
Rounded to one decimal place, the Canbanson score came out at 17.2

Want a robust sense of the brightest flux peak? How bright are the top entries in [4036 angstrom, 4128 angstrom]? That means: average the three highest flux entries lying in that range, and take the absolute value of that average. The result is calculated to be 16.7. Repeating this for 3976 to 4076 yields 17.4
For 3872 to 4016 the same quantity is 19.2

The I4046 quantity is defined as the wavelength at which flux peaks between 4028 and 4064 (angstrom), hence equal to 4030.0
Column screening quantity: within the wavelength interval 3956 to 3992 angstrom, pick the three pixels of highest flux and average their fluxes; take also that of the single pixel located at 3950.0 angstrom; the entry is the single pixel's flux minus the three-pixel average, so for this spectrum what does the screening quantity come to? -2.5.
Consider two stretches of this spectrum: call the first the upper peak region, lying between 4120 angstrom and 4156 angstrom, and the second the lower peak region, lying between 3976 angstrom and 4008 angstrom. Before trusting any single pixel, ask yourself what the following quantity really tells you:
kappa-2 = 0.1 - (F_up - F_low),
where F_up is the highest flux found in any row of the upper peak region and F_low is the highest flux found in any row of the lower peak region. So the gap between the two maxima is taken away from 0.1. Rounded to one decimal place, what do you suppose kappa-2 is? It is 1.8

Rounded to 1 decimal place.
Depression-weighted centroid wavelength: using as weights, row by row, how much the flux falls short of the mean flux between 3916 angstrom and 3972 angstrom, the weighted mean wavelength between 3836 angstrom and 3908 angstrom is 3873.1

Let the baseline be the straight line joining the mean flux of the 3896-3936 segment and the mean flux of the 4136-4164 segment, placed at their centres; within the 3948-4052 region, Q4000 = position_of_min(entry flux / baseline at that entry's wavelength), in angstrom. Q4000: 4038.0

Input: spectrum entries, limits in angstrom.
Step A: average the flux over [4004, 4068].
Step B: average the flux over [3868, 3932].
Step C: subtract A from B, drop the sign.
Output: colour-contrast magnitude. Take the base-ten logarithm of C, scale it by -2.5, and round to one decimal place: -1.1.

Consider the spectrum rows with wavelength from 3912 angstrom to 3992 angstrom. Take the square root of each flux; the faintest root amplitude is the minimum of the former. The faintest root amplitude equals 3.92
